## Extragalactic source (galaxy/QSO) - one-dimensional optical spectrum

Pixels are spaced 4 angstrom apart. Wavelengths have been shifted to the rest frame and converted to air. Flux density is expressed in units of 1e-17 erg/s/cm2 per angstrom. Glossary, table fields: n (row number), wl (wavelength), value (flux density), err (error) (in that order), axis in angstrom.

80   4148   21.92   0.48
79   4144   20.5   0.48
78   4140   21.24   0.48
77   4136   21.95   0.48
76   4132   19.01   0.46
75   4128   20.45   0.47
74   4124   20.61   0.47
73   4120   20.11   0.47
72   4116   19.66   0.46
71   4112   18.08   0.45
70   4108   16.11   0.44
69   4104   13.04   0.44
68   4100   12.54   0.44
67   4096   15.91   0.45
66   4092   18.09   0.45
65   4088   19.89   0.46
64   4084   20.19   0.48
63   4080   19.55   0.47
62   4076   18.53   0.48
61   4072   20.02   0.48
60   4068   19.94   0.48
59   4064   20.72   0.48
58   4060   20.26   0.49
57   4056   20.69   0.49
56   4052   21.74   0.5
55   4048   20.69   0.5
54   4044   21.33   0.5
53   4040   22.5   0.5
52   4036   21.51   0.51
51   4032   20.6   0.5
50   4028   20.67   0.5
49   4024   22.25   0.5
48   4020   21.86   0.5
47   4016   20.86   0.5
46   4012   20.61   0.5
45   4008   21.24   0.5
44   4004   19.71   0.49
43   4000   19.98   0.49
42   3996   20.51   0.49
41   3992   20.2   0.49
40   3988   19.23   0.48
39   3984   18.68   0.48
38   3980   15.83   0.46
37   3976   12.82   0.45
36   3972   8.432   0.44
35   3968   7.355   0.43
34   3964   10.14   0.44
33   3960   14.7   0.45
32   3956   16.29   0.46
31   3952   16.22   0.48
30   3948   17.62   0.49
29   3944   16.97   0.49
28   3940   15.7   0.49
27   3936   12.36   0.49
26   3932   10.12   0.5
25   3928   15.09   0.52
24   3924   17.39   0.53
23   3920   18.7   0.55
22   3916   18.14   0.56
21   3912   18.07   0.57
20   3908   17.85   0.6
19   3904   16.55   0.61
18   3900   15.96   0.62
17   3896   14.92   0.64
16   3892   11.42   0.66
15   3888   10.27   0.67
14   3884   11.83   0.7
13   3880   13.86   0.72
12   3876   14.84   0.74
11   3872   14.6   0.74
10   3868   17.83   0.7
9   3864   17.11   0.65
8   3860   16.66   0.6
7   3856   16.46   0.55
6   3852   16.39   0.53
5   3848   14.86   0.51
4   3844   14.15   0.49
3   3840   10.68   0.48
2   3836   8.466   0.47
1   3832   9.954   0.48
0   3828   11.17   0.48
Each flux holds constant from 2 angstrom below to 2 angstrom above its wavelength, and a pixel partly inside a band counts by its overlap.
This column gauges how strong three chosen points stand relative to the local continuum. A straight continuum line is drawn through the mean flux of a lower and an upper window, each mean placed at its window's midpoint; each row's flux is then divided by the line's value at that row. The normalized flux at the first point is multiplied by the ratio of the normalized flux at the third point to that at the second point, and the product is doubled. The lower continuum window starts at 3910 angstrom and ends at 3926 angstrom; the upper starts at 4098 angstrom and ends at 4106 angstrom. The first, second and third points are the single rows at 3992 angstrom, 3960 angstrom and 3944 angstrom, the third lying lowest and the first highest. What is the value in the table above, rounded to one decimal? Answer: 2.8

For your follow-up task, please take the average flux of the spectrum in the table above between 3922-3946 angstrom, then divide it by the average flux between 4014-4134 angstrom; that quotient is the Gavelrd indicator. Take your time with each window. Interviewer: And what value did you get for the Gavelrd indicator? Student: 0.75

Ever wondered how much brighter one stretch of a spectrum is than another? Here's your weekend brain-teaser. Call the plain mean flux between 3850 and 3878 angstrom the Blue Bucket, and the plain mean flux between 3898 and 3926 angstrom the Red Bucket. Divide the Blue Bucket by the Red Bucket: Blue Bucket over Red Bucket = 0.93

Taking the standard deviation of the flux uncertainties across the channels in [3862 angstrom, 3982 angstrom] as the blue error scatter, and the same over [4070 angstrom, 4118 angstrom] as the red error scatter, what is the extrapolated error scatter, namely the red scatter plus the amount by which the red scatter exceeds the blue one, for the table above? -0.069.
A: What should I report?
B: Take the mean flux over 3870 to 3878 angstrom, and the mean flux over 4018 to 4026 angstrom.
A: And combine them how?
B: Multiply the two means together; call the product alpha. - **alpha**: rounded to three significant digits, 325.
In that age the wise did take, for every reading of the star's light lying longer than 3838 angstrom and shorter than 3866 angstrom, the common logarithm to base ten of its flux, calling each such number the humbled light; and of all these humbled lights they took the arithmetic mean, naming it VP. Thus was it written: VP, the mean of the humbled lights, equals 1.18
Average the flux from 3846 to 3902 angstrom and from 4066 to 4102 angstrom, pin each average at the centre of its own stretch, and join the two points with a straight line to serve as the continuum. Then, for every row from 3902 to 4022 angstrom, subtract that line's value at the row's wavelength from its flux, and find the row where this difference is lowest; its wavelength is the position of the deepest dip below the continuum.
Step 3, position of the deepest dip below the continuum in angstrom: 3968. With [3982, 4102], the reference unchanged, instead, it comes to 4100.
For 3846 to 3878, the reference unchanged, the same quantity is 3872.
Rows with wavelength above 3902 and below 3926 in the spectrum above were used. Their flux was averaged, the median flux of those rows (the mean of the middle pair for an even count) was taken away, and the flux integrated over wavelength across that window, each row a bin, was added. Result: 427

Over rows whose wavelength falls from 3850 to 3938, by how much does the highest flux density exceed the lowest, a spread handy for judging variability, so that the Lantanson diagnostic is 8.6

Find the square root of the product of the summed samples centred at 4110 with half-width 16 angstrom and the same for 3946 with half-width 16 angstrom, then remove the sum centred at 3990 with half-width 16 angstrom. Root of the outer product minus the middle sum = -19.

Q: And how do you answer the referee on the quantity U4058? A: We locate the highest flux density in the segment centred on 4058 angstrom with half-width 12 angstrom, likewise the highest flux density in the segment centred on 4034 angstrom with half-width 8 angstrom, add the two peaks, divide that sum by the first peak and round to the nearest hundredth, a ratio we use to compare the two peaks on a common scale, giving 2.03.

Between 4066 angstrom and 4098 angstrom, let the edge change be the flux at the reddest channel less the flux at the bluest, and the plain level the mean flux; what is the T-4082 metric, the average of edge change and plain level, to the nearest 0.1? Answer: 7.5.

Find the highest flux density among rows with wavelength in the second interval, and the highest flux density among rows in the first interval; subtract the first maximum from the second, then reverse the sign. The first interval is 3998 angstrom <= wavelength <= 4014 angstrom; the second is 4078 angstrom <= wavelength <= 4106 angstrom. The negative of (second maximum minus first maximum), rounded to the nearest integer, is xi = 1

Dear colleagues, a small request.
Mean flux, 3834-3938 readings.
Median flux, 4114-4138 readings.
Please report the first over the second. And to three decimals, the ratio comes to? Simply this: 0.729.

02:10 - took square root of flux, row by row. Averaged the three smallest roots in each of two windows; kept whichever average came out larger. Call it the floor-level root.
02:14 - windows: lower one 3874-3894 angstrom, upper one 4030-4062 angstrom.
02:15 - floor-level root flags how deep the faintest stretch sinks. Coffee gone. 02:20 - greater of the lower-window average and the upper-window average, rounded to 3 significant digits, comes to 4.53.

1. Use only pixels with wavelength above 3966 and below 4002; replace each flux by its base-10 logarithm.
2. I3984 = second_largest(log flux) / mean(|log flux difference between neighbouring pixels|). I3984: 23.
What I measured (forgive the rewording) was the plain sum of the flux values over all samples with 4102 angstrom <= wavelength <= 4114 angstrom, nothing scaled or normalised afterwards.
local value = 47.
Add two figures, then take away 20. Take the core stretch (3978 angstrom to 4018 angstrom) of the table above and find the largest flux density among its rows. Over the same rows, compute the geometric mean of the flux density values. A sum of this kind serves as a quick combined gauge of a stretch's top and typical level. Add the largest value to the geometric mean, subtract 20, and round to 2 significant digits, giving 21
